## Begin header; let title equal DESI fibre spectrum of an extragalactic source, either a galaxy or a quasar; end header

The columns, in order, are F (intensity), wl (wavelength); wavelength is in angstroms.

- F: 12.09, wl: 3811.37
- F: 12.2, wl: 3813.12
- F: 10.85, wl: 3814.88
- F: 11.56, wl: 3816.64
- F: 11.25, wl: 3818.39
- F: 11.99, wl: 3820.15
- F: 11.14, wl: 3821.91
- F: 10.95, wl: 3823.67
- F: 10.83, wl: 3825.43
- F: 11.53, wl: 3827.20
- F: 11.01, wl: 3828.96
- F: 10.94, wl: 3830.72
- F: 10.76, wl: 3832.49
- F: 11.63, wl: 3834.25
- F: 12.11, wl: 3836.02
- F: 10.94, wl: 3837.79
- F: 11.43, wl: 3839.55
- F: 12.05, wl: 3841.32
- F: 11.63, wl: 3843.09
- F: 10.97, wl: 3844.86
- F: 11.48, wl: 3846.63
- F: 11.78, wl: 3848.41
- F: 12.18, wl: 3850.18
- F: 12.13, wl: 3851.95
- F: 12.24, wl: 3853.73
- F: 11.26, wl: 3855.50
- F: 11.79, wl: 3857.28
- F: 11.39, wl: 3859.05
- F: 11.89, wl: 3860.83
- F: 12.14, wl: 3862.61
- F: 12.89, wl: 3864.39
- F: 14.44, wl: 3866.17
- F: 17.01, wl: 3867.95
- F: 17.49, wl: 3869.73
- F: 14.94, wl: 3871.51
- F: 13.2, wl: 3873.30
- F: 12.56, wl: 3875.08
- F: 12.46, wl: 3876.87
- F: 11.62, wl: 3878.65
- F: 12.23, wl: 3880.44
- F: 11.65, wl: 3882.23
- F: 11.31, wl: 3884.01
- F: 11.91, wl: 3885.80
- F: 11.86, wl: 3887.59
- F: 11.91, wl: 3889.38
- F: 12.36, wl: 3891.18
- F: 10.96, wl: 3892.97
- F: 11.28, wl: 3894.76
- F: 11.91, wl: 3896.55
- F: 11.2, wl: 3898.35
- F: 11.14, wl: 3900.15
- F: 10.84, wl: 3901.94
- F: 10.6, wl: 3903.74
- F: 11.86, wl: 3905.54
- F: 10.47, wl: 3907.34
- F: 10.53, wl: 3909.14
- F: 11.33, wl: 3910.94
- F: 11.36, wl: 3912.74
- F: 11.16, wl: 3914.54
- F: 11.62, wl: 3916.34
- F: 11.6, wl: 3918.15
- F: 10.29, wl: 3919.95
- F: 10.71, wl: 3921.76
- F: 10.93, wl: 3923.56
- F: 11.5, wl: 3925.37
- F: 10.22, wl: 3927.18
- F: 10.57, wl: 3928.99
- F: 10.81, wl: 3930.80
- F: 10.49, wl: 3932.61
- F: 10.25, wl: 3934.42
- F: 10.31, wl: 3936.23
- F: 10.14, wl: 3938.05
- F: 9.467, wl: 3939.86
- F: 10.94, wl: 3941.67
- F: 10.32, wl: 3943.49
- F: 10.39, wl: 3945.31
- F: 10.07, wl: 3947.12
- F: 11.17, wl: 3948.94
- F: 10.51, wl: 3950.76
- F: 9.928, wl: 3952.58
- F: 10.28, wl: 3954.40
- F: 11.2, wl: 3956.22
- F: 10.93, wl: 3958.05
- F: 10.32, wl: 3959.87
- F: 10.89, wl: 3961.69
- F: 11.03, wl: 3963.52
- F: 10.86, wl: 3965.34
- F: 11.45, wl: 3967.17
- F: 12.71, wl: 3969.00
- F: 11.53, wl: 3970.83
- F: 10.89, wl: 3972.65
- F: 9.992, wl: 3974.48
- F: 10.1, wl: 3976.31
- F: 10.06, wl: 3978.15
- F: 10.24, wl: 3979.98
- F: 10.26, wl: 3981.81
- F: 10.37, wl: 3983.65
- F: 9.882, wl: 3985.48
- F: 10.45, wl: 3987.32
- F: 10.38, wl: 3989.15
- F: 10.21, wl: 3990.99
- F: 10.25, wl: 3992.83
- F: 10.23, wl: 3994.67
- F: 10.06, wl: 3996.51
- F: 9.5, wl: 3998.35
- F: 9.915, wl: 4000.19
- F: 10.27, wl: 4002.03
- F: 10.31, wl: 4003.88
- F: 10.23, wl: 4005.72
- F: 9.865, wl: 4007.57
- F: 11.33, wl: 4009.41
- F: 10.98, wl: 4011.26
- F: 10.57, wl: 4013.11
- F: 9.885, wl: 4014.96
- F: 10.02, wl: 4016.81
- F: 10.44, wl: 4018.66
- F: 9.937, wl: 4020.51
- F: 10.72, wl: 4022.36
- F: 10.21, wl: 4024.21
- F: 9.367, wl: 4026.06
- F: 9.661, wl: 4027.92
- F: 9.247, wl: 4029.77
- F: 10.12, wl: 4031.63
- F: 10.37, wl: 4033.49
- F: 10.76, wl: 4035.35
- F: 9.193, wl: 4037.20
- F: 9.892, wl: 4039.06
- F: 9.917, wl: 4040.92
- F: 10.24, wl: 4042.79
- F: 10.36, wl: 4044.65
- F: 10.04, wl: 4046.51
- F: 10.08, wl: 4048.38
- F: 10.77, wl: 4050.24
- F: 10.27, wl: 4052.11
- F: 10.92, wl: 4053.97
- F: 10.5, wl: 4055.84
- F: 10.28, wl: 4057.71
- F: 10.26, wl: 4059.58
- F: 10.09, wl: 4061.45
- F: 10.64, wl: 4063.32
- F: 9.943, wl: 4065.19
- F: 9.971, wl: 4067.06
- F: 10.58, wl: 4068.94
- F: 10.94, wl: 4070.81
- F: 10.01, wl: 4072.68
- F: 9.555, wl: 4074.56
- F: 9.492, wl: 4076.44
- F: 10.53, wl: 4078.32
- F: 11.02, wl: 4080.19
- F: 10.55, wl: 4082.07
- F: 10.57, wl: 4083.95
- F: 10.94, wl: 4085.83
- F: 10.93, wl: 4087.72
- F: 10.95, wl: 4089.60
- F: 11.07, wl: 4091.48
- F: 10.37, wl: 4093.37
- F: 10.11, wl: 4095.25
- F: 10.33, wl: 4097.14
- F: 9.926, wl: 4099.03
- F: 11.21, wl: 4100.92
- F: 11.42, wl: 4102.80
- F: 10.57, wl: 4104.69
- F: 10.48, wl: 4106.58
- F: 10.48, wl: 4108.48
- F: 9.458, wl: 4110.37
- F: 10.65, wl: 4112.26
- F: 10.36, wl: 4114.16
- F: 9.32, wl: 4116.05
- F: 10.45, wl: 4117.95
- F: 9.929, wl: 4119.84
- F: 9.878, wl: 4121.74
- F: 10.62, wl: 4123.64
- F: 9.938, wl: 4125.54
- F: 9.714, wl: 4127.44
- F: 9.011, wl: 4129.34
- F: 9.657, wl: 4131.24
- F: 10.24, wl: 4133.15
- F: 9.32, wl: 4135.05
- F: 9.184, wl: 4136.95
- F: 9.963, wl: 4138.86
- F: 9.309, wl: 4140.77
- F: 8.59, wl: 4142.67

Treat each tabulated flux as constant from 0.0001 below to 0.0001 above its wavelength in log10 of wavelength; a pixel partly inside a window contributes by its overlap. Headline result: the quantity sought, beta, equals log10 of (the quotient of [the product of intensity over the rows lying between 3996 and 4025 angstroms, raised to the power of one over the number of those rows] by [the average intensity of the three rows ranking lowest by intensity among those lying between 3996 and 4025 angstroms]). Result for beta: 0.022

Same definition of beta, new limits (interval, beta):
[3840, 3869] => 0.039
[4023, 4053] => 0.034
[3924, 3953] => 0.026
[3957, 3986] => 0.030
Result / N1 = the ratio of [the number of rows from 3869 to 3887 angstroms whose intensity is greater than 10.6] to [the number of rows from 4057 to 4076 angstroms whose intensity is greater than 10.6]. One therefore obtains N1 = 5.0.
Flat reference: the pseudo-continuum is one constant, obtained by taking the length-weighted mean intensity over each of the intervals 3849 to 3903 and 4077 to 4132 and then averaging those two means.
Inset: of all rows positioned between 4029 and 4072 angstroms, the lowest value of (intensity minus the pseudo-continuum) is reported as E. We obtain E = -2.18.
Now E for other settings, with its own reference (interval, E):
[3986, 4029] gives -2.01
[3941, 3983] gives -1.45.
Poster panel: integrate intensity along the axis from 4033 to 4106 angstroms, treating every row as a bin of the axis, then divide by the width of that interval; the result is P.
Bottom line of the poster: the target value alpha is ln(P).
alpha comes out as 2.34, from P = 10.4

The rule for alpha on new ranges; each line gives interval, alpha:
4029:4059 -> 2.32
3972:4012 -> 2.33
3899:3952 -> 2.37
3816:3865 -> 2.45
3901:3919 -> 2.41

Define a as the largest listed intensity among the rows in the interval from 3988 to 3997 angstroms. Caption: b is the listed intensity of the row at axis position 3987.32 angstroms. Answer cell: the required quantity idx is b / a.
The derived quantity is 1.01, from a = 10.38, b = 10.45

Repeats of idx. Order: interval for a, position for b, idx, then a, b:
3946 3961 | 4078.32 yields 0.94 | 11.2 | 10.53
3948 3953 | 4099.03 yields 0.89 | 11.17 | 9.926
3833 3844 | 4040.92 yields 0.82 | 12.11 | 9.917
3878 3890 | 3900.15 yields 0.91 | 12.23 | 11.14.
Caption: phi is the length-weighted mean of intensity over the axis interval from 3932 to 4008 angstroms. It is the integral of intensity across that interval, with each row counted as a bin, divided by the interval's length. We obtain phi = 10.4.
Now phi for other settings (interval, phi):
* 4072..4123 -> 10.4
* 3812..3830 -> 11.3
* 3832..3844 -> 11.5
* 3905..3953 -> 10.7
